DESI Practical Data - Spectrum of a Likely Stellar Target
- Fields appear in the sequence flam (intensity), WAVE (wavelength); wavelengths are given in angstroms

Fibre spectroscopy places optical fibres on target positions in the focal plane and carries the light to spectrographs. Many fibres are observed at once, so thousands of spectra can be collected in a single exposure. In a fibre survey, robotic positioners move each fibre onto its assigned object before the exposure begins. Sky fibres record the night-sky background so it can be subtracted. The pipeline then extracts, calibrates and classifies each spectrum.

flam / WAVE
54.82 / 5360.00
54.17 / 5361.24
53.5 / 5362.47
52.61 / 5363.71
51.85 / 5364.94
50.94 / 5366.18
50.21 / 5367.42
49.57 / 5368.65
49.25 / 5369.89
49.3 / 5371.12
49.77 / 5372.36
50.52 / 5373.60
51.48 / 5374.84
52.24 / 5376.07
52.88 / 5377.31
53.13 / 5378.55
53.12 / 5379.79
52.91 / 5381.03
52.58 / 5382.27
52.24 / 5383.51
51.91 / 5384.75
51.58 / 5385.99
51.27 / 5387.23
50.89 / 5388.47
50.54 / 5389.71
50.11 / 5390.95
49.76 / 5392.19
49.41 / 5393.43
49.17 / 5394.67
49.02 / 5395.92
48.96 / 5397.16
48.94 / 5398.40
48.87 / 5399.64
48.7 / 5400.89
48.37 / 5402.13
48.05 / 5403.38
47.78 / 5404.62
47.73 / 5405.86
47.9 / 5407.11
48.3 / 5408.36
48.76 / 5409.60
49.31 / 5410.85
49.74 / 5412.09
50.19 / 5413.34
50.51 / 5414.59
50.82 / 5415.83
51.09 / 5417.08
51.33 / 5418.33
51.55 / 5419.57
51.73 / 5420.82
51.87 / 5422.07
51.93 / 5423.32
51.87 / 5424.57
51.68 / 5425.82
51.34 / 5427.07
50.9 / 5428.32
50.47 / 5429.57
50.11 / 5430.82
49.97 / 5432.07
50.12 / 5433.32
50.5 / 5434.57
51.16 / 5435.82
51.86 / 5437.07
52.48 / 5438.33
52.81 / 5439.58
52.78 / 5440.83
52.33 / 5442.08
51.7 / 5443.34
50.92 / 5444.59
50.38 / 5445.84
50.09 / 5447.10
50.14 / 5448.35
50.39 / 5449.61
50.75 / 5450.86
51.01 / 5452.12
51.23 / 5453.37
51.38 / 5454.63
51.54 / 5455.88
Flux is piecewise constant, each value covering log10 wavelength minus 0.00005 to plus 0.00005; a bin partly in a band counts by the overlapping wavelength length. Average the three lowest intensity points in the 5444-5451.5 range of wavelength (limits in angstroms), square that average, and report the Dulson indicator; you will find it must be 2520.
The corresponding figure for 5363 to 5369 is 2524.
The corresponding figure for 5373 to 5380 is 2643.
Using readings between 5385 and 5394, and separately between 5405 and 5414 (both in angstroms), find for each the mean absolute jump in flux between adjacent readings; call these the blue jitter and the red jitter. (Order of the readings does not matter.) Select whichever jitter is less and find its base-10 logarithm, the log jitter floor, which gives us -0.44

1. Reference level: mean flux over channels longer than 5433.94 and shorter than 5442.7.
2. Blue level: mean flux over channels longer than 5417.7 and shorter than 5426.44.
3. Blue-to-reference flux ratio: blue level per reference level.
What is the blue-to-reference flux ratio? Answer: 0.99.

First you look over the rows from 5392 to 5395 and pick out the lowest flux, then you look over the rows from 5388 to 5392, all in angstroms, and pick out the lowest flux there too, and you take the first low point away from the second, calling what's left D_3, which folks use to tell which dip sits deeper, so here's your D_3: 0.9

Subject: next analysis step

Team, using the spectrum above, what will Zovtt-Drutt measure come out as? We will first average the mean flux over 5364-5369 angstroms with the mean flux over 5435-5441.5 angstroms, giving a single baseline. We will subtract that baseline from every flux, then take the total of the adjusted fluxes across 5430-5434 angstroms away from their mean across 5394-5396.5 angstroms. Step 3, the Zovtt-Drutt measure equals 2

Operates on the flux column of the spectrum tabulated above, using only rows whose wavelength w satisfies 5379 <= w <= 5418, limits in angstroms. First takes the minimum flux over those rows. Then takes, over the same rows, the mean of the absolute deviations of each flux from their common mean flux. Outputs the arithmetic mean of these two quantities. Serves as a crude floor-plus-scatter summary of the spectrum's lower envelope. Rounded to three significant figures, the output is 24.5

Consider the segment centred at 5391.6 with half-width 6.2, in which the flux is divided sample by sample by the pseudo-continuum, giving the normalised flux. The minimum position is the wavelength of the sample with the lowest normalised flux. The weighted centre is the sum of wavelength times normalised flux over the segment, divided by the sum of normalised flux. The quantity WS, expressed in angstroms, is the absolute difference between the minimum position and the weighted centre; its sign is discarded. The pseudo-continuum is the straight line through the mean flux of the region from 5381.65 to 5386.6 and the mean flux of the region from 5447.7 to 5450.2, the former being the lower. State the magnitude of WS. 5.6 angstroms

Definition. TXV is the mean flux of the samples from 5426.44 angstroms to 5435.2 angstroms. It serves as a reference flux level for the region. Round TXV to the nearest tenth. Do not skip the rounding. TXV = 50.5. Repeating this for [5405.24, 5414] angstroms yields 48.8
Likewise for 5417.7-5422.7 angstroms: 51.6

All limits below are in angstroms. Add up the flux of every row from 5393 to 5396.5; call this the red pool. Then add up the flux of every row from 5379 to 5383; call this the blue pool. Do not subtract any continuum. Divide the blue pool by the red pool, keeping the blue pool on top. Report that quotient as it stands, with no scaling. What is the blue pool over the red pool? 1.07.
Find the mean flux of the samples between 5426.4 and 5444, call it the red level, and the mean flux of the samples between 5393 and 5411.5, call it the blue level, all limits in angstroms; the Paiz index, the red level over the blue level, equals 1.06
